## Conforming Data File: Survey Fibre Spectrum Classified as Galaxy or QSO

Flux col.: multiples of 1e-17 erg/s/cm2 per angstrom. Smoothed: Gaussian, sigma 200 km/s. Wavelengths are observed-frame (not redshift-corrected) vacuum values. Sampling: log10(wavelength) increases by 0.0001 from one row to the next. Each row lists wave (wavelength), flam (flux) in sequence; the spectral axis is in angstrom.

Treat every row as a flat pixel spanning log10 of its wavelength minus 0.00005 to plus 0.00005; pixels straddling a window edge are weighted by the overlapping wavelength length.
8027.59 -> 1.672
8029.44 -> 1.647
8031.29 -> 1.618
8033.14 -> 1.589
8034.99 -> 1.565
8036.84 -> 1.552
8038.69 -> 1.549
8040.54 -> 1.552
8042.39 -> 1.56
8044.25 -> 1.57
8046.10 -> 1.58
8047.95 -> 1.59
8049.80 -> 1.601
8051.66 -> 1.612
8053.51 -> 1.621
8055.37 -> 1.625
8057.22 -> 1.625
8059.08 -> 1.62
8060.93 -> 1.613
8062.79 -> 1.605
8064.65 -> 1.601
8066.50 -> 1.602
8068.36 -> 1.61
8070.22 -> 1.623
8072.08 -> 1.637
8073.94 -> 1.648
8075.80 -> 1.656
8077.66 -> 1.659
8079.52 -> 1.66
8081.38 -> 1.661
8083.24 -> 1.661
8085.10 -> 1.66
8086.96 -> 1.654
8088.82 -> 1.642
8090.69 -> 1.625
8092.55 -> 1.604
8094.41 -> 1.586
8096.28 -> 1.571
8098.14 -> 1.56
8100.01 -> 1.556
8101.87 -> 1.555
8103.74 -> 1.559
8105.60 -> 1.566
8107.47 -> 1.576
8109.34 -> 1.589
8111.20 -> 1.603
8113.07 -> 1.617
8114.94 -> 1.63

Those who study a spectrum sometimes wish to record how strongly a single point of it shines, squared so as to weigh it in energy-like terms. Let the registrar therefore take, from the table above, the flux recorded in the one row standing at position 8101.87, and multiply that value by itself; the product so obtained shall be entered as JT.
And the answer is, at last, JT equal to 2.42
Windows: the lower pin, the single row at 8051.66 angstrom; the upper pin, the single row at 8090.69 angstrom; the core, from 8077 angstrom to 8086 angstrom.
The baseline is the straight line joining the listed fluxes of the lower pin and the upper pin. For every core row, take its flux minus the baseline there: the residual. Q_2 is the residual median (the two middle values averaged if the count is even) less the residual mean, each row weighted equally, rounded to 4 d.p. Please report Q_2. 0.0002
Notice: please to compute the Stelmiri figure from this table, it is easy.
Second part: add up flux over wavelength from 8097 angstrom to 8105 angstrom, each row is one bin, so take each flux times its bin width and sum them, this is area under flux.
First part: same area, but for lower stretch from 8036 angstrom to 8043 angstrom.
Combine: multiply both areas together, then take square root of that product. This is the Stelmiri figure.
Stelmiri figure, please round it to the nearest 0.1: 11.6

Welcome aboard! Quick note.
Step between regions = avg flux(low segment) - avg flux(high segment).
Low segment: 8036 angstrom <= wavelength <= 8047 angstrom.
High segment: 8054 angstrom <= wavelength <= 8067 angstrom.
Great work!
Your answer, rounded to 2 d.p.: -0.05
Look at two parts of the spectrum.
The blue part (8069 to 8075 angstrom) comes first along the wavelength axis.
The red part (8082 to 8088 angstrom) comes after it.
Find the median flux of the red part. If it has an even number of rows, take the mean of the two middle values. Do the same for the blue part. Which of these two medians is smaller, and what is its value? 1.637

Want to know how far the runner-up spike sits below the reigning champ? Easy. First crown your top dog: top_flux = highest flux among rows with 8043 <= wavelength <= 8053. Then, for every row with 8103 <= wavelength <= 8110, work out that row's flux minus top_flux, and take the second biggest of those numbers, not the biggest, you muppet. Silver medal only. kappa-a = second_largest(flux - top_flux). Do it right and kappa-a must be -0.04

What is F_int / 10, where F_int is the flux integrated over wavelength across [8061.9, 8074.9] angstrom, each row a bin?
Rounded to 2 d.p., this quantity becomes 2.10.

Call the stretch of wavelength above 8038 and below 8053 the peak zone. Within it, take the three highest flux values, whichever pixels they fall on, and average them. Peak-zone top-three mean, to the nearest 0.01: 1.60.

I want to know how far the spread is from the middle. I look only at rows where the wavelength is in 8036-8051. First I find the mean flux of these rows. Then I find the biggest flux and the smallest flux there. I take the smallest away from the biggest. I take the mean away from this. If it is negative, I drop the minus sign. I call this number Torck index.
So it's 1.52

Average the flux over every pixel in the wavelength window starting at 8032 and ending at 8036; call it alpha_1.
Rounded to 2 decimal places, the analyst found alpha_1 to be 1.58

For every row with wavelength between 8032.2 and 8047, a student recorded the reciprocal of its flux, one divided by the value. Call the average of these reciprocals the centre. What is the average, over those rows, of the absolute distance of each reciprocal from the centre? 0.0046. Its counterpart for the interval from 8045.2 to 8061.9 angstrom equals 0.0050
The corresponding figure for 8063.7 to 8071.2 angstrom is 0.0029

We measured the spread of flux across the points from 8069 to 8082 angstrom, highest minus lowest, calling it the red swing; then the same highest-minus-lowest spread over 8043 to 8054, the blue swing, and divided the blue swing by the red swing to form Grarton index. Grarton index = 1.3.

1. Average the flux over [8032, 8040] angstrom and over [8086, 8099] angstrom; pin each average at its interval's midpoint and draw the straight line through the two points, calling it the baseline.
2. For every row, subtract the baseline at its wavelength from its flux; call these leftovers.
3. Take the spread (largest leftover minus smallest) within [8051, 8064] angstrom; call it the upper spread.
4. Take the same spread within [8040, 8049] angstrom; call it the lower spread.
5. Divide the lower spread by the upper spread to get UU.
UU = 1.3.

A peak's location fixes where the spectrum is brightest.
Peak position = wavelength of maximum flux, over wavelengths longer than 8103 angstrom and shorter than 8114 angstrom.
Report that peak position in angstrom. 8113.07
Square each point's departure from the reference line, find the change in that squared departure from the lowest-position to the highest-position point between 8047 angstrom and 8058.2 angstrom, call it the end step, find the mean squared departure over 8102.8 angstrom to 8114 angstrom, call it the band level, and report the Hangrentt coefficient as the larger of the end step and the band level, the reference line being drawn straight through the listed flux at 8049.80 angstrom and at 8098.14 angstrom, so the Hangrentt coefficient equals 0.0017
